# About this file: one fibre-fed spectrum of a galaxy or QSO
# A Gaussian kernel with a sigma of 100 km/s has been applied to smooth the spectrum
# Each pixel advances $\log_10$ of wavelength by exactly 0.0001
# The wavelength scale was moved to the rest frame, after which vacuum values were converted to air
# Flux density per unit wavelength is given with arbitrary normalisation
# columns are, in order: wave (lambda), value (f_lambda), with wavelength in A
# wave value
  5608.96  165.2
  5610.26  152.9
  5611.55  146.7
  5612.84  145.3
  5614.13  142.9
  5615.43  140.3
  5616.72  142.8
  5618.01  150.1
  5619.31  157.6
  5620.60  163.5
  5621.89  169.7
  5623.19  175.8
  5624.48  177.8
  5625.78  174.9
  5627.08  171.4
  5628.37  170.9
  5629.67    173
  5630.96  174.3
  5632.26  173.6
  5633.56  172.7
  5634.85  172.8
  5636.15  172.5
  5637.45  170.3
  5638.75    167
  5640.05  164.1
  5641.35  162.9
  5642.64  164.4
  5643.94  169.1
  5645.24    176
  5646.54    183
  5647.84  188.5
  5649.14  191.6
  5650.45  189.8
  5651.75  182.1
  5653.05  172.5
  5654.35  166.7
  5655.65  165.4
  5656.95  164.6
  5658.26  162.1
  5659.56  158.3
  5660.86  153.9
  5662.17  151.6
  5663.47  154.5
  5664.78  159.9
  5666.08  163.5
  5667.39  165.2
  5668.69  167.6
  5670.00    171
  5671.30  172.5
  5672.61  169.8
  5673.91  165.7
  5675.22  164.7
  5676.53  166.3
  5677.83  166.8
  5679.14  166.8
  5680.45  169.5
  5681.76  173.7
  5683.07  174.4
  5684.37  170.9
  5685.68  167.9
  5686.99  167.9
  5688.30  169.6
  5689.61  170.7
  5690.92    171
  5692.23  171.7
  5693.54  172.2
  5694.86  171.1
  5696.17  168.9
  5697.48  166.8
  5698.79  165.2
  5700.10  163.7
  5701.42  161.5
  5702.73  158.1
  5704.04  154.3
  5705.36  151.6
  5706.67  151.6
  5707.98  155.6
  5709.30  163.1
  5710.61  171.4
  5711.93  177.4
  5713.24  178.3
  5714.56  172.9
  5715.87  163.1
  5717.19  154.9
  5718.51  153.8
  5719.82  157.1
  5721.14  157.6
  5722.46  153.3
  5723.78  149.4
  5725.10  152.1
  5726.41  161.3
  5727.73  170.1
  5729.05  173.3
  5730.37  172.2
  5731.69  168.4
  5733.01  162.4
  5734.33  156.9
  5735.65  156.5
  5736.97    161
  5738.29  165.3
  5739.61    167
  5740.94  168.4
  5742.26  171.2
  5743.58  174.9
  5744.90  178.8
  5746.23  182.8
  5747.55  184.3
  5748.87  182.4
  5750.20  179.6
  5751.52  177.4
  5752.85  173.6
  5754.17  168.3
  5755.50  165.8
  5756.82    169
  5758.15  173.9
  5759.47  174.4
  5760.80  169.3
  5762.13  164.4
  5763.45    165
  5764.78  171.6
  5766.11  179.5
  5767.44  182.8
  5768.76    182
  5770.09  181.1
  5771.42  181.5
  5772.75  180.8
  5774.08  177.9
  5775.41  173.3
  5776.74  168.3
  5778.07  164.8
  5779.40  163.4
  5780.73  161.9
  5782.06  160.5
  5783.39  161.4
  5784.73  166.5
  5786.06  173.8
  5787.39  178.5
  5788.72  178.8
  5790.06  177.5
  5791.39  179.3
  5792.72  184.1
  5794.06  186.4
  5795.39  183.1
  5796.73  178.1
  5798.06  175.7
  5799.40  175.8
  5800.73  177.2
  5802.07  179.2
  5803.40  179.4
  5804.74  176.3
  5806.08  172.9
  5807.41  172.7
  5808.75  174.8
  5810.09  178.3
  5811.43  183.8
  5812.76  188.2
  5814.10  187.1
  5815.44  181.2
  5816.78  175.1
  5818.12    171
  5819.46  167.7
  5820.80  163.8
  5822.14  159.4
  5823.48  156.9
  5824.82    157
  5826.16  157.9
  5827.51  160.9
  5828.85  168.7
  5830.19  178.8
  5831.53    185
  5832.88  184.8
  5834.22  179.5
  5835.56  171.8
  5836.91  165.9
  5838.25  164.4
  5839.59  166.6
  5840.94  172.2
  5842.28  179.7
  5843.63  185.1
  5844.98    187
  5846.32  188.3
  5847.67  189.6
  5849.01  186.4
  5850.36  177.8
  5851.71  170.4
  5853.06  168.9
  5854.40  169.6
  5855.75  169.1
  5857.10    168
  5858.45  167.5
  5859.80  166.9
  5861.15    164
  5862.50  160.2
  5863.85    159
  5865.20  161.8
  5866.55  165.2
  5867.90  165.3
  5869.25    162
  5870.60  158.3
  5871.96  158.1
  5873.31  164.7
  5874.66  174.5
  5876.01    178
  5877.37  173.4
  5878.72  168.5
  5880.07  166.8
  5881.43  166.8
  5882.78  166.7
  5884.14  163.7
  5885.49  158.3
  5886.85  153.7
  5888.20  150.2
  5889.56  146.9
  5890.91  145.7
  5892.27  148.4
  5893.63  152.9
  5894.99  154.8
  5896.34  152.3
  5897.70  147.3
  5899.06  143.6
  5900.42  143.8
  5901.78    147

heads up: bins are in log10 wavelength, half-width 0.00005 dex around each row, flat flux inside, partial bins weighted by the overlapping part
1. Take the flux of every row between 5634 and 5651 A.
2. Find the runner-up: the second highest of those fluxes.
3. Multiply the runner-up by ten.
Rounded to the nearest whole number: 1898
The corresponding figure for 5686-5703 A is 1717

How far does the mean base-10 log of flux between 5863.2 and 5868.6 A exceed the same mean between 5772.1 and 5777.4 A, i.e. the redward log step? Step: -0.03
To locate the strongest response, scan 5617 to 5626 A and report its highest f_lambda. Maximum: 177.8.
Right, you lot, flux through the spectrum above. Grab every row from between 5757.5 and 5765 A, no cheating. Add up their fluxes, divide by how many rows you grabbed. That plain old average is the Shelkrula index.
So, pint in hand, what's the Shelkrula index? 170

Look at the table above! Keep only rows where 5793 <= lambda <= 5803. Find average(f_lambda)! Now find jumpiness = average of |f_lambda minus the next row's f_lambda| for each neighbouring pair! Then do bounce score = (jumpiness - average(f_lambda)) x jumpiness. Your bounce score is -419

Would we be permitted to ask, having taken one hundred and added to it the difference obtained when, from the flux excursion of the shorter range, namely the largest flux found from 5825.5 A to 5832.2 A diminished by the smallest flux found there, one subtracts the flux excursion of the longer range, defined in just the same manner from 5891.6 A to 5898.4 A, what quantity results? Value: 120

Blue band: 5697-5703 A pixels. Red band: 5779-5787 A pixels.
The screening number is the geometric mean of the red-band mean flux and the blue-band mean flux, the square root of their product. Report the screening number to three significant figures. 164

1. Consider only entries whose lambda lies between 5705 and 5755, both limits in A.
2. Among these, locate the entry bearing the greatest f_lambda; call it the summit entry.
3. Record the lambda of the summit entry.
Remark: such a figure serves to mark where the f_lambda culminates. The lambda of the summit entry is 5747.55 A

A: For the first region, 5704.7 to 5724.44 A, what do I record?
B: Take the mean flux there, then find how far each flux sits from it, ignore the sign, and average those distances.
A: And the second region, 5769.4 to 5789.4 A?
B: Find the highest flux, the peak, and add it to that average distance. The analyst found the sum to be 190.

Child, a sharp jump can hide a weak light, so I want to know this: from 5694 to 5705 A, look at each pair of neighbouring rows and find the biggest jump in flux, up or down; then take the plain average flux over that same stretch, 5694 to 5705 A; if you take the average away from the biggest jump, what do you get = -160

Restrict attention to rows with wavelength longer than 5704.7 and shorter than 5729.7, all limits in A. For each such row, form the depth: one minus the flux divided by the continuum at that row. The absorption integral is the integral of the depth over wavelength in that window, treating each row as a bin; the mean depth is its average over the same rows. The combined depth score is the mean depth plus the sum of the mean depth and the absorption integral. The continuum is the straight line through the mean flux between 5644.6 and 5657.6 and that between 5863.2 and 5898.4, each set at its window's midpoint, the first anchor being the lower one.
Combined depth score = 1.78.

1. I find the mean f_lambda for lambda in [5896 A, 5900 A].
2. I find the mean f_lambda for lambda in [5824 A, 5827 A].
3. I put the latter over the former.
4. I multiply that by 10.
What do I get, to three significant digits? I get 10.7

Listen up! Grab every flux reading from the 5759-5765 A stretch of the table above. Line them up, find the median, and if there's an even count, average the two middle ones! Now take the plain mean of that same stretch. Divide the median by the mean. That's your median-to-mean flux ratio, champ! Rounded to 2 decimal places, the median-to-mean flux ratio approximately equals 1.00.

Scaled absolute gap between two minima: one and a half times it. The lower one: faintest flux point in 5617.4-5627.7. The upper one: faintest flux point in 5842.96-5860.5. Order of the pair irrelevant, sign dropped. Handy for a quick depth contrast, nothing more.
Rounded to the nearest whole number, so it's 25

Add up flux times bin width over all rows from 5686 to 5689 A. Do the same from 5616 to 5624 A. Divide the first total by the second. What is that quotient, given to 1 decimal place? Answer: 0.4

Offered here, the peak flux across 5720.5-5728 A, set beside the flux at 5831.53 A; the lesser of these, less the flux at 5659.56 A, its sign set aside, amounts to 12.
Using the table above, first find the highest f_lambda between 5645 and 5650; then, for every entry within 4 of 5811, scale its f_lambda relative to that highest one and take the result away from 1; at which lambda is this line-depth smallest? 5812.76 A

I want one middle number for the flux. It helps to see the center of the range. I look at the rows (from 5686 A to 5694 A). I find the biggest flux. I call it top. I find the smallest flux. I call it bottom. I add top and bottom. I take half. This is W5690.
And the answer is 170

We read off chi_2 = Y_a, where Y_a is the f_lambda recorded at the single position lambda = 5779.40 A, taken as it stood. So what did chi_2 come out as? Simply 163.4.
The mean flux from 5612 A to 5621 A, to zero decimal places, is 149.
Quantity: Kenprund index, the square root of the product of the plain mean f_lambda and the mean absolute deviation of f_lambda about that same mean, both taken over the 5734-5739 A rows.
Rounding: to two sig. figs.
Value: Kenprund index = 23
